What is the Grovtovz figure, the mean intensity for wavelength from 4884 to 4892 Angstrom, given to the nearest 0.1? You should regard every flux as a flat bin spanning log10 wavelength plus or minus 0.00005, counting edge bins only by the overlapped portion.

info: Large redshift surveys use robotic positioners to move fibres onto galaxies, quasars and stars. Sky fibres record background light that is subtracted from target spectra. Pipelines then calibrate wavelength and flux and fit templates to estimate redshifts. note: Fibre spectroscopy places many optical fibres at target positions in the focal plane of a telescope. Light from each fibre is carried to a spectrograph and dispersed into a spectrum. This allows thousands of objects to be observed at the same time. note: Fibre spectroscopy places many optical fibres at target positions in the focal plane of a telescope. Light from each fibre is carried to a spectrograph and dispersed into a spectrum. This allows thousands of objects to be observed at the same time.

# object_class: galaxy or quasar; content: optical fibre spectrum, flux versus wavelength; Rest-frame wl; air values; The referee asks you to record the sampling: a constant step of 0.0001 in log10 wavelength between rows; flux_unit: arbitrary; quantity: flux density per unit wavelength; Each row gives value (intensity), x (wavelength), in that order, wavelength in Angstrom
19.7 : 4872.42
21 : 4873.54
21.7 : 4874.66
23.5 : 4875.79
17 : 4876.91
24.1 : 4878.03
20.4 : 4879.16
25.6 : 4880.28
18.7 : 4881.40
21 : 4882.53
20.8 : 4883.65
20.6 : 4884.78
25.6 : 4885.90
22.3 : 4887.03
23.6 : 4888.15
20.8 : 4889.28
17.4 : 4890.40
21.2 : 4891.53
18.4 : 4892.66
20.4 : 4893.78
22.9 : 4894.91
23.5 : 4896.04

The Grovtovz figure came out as 21.6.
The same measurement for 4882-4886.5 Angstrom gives 22.0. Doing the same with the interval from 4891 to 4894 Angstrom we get 20.0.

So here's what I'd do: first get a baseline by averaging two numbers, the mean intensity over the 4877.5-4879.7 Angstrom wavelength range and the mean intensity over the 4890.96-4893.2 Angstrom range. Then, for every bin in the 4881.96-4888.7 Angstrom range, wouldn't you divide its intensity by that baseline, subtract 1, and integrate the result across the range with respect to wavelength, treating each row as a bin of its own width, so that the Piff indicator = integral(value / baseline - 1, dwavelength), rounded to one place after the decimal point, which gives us 0.4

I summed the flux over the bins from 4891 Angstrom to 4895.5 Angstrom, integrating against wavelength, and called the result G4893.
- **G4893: 93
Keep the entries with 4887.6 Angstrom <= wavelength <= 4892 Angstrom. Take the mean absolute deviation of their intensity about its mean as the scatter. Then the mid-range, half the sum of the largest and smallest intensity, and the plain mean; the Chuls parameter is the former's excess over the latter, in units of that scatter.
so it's -0.1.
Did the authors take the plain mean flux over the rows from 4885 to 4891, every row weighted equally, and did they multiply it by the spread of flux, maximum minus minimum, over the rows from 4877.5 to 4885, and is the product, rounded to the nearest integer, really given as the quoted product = 151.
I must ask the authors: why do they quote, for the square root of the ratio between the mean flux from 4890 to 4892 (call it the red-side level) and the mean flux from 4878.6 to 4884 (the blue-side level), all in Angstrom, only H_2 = 0.952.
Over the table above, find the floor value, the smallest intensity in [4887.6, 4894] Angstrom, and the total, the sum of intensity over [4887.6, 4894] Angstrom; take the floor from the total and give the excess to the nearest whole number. 104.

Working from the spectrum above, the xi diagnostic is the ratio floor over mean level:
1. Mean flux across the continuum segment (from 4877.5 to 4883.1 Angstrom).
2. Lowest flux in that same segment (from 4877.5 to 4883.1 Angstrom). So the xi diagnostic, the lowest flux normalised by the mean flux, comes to 0.85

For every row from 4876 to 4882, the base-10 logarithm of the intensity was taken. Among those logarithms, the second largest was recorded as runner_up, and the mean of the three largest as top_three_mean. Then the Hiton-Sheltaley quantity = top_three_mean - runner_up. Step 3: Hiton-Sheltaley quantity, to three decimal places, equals -0.015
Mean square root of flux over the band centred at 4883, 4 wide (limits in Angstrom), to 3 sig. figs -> 4.50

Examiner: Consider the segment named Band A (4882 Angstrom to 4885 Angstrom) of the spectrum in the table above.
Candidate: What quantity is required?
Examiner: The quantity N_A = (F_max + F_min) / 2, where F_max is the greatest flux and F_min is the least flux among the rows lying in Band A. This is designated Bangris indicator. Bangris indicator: 20.8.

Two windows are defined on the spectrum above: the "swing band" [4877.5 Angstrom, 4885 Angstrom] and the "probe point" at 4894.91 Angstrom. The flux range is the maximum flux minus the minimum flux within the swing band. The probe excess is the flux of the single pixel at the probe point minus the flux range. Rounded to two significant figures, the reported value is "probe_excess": 16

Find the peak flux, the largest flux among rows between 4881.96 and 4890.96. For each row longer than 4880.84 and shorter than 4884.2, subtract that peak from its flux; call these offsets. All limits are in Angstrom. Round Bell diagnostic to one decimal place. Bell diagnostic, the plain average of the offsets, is -5.4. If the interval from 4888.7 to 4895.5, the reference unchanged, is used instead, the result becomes -5.4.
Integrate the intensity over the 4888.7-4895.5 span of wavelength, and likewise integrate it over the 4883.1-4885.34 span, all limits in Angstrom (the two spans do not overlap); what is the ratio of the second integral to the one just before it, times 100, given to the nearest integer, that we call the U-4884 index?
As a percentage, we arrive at 34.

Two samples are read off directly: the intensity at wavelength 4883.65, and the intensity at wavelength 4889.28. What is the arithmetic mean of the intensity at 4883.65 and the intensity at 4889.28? 20.8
